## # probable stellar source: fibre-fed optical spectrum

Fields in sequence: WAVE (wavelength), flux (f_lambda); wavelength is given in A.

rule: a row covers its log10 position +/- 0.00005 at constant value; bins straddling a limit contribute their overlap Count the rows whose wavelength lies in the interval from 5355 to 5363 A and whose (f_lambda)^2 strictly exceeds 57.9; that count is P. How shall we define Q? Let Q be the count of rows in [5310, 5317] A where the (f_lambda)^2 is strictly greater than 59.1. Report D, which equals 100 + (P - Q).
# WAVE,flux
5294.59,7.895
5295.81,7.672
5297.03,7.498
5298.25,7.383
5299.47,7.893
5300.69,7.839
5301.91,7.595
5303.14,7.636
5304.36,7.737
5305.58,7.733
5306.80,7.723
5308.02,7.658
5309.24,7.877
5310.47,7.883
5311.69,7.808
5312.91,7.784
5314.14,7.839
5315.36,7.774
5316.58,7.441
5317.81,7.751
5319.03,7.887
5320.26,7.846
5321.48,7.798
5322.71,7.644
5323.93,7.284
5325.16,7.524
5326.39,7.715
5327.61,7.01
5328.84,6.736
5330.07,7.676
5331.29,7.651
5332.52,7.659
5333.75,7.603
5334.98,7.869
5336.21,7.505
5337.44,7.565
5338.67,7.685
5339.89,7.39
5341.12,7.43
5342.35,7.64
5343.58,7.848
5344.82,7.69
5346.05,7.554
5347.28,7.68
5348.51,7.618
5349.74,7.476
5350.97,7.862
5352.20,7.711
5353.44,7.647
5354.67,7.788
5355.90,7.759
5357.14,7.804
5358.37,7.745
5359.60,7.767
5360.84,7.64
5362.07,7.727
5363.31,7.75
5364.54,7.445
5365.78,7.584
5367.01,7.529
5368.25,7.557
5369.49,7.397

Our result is 101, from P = 6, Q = 5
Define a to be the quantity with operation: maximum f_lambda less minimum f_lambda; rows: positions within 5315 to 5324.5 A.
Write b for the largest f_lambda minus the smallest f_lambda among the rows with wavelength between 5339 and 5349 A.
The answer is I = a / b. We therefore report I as 1.3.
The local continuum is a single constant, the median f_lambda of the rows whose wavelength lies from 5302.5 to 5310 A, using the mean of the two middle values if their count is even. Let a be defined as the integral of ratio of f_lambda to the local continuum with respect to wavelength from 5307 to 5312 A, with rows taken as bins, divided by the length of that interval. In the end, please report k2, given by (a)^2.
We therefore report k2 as 1.02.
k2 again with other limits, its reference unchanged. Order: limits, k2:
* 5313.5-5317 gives 0.99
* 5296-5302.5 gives 0.98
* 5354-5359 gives 1.01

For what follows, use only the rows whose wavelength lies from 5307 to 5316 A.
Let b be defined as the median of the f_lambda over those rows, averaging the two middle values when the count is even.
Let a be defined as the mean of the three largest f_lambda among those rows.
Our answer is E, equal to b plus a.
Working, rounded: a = 7.87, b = 7.81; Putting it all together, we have 15.7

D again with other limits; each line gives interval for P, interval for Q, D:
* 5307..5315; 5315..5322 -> 101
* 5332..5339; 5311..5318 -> 98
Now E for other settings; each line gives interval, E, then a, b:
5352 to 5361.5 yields 15.5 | 7.79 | 7.75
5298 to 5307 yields 15.6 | 7.82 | 7.73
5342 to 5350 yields 15.4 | 7.74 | 7.64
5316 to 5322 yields 15.6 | 7.84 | 7.80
